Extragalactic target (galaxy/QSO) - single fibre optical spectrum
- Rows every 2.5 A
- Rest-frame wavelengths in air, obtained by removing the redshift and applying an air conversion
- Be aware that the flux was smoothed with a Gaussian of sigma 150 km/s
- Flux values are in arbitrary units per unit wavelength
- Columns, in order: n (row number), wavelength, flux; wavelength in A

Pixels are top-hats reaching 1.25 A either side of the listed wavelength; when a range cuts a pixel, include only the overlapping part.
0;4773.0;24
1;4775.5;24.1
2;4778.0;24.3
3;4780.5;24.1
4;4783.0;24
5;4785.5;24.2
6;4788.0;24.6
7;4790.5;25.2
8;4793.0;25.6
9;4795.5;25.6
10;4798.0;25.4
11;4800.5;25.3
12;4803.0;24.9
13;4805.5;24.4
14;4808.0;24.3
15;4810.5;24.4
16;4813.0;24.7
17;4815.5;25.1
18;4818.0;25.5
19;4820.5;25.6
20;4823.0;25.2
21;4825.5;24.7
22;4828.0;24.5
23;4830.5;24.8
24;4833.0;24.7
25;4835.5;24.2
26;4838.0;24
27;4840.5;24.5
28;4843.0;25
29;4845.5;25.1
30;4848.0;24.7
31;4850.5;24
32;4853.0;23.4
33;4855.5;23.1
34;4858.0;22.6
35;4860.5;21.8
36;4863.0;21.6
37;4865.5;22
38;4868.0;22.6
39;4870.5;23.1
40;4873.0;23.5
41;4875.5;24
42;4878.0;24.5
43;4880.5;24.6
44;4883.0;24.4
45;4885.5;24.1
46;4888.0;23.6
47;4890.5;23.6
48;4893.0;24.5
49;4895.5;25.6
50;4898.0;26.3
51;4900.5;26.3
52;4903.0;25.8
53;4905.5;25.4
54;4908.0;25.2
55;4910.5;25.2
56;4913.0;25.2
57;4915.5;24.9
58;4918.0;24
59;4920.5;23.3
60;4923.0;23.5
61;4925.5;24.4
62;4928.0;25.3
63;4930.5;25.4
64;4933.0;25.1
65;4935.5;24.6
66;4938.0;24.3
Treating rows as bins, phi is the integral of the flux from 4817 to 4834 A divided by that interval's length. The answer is 25.0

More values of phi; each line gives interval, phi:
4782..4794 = 24.7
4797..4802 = 25.3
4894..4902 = 26.0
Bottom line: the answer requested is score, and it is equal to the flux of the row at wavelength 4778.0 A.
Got 24.3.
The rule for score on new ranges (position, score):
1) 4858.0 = 22.6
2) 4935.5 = 24.6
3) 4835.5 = 24.2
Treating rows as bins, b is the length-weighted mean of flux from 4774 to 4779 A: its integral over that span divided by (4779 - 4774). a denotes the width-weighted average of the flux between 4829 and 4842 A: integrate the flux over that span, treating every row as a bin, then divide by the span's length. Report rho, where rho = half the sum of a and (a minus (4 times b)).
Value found -23.9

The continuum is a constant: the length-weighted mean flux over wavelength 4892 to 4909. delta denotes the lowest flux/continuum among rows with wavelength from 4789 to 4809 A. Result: 0.95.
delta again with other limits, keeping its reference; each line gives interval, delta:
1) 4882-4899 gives 0.92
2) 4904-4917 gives 0.97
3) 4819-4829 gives 0.96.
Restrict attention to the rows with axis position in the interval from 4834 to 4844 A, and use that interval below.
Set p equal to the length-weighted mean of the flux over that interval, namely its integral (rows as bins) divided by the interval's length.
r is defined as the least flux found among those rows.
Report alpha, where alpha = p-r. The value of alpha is 0.42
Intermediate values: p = 24.4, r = 24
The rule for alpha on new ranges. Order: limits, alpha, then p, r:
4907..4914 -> 0.00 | 25.2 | 25.2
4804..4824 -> 0.60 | 24.9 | 24.3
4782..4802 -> 1.00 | 25.0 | 24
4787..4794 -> 0.54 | 25.1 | 24.6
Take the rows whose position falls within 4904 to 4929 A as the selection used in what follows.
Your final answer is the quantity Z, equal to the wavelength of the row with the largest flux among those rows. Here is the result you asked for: 4905.5 A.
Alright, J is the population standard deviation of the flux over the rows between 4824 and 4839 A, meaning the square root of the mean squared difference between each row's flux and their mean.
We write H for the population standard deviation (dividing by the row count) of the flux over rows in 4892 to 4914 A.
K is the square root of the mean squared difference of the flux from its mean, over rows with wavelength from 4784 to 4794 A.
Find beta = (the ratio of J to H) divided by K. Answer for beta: 1.0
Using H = 0.5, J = 0.29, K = 0.54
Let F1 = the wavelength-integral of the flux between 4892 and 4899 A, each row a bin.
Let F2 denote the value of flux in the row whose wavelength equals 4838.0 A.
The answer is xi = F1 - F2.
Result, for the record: 154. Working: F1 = 178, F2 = 24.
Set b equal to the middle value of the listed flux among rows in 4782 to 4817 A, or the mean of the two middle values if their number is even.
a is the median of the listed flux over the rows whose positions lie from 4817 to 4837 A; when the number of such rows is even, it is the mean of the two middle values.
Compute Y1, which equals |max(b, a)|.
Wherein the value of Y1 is 24.8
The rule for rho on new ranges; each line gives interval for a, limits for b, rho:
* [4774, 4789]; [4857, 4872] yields -20.4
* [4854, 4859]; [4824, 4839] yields -26.1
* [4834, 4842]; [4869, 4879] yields -23.2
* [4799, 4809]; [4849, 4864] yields -20.9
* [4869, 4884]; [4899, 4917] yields -26.9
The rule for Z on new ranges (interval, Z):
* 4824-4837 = 4830.5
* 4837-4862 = 4845.5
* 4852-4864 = 4853.0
